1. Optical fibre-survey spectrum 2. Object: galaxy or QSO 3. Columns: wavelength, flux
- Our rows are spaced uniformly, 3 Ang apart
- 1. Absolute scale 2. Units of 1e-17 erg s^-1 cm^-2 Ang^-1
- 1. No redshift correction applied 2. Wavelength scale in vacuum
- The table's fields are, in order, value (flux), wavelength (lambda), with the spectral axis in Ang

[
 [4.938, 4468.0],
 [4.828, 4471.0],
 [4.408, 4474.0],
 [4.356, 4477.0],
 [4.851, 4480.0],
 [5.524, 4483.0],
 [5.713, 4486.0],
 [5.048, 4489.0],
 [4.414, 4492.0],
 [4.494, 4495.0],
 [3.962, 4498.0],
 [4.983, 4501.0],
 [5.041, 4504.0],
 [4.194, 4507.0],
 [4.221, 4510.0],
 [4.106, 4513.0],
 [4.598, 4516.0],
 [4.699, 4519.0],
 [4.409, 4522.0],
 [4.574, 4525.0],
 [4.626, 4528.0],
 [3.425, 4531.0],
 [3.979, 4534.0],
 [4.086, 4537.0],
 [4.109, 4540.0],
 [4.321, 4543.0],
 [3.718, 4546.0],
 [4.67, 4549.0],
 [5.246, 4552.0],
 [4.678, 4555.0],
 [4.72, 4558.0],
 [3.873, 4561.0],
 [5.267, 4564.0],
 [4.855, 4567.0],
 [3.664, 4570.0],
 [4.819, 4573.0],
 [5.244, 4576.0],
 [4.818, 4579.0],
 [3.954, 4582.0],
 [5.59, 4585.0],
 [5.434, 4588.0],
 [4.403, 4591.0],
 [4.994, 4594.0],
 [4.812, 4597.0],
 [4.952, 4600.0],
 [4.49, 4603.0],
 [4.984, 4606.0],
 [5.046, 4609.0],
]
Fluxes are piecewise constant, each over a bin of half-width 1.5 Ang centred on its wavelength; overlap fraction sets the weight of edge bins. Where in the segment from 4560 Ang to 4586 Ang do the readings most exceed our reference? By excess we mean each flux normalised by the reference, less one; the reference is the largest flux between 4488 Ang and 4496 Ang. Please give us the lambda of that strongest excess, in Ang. 4585.0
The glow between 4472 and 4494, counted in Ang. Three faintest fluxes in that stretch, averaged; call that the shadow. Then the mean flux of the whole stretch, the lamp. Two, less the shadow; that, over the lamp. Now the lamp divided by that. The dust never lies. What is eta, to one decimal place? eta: -10.0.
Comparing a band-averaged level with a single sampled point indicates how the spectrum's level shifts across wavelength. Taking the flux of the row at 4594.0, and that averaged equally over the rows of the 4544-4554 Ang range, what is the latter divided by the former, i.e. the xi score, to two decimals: 0.91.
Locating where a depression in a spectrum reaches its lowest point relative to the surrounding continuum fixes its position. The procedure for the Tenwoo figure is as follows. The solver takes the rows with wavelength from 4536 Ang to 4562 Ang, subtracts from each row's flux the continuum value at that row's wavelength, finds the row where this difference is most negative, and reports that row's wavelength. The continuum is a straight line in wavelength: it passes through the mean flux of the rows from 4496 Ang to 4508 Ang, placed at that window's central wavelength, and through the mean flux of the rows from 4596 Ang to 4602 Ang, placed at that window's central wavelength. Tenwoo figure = 4546.0 Ang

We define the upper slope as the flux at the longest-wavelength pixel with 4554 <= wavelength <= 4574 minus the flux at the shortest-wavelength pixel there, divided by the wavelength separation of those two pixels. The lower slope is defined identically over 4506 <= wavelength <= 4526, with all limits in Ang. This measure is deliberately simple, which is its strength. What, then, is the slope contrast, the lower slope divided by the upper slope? 2.7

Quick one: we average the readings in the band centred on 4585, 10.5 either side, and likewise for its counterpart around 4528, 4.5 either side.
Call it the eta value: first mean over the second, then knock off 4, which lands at -2.83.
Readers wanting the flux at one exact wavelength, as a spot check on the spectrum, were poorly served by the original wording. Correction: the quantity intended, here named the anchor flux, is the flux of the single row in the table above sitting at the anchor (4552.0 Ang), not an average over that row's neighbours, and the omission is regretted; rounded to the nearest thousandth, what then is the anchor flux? 5.246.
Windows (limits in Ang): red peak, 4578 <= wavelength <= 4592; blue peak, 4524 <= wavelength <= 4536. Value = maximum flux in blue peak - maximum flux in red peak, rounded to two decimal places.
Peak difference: -0.96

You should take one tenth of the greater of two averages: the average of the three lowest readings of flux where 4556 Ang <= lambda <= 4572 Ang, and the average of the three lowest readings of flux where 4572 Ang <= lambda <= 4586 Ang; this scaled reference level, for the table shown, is 0.453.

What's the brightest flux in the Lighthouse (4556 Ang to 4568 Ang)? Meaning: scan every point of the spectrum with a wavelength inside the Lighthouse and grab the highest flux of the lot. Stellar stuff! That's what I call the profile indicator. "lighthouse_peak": 5.267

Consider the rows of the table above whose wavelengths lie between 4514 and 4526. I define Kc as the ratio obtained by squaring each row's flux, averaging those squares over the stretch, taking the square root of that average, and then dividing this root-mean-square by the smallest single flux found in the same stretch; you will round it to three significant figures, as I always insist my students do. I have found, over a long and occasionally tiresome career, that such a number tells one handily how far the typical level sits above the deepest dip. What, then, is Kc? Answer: 1.04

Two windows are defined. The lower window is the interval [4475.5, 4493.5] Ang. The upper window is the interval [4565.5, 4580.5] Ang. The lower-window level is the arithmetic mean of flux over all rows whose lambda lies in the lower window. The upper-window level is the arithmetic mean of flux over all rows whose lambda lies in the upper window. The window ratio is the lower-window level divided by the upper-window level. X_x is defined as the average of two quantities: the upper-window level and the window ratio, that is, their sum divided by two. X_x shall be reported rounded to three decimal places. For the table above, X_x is 2.873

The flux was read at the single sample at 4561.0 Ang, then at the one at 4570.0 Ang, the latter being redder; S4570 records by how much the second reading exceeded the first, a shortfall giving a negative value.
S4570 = -0.209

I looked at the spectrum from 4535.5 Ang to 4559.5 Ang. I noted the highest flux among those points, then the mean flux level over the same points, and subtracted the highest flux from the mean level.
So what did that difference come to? -0.8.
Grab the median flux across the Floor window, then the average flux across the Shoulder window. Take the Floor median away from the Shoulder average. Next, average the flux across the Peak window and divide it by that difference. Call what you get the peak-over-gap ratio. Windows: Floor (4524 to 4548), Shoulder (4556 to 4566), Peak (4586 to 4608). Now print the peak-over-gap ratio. 9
